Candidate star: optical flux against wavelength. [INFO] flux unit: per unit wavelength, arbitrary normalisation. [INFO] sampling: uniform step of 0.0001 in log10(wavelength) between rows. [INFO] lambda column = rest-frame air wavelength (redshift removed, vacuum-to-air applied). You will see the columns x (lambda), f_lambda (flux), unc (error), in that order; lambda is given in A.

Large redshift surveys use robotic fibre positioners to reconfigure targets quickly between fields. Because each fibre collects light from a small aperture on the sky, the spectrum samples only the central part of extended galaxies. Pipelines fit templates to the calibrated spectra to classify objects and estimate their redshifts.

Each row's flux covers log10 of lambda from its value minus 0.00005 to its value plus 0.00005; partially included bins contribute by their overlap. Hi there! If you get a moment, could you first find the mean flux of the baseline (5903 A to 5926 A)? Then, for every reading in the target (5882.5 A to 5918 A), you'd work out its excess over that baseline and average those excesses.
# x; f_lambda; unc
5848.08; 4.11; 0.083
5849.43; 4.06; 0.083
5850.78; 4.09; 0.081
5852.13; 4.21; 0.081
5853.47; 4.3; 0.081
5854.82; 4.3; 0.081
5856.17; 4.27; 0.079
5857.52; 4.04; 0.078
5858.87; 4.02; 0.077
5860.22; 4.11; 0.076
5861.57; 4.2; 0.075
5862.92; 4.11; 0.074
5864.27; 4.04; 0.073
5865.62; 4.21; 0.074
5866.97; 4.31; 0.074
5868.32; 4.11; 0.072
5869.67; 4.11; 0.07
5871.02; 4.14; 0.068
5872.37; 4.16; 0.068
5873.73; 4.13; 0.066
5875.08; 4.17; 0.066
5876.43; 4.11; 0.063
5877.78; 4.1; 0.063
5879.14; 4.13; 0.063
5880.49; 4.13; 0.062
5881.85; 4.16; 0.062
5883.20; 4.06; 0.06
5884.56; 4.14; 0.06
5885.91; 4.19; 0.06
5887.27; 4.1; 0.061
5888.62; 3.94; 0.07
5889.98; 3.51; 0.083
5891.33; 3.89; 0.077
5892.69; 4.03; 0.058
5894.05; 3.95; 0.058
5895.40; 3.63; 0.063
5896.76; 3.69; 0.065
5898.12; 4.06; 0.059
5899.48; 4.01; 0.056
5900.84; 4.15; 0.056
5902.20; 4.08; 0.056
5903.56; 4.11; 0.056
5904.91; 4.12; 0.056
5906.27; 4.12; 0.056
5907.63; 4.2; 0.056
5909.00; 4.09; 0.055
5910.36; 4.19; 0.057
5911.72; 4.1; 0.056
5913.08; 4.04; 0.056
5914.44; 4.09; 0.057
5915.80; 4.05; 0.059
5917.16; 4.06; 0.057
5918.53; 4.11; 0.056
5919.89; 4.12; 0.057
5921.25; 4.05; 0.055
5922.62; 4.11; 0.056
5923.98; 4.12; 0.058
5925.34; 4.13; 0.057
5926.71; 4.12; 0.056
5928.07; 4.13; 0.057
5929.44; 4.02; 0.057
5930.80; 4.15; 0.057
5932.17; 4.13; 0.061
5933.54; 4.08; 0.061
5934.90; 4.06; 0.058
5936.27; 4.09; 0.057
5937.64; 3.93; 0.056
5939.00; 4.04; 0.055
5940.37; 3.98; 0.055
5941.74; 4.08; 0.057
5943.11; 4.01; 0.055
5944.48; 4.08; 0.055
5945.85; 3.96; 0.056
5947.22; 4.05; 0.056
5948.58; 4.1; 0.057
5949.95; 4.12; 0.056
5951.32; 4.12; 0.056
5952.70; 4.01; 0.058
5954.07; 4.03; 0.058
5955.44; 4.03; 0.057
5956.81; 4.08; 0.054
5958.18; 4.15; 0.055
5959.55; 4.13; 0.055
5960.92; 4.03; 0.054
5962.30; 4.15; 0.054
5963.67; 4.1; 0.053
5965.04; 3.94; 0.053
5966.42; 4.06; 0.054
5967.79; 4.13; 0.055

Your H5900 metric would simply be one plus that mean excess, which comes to 0.92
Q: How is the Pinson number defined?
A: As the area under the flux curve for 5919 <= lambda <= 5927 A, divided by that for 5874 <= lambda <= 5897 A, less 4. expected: -3.6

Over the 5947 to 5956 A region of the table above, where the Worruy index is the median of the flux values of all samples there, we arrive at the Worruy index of 4.05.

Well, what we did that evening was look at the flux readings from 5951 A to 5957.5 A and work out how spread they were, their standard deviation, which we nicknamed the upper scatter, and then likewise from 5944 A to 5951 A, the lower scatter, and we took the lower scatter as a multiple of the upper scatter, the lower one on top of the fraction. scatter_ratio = 1.4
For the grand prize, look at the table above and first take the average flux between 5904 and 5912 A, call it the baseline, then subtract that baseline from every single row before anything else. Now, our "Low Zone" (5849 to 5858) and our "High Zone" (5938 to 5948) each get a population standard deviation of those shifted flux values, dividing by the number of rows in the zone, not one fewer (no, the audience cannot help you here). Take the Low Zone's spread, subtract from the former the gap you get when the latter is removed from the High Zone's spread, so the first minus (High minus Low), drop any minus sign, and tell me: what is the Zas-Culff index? 0.17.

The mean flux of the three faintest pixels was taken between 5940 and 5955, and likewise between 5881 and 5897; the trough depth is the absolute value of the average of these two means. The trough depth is 3.80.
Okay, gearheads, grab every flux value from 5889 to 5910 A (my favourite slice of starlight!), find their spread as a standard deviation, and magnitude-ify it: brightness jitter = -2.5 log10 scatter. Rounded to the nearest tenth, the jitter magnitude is 1.7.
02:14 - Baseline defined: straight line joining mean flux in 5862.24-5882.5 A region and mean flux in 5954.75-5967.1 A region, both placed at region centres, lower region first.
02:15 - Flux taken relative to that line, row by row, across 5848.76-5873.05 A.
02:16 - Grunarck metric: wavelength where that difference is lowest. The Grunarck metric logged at 5858.87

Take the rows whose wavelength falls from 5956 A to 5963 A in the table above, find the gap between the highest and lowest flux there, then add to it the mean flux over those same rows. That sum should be 4.23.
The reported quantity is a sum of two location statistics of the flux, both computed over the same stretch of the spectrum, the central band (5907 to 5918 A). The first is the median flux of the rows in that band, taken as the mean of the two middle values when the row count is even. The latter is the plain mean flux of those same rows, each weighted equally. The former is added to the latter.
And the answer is 8.19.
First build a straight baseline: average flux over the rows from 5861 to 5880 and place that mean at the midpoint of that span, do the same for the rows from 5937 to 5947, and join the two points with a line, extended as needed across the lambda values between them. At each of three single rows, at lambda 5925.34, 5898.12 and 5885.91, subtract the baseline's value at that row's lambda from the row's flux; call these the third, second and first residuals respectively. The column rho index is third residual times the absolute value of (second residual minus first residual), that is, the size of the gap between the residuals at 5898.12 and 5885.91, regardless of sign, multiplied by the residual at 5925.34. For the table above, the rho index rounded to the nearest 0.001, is 0.009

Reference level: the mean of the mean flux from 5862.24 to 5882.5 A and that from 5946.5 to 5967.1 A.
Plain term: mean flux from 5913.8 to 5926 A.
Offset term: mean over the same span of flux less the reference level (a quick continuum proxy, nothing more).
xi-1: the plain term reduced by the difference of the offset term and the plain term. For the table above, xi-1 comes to 8.20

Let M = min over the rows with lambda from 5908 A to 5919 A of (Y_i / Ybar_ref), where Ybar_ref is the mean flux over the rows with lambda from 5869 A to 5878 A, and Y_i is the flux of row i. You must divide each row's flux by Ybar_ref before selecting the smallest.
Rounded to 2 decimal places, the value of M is 0.98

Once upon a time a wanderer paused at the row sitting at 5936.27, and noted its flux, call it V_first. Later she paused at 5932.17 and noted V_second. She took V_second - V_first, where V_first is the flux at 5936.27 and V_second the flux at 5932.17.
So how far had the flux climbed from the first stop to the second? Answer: 0.04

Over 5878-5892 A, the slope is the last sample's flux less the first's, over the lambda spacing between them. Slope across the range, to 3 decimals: -0.020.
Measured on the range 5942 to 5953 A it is 0.000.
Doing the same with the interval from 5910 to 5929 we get -0.003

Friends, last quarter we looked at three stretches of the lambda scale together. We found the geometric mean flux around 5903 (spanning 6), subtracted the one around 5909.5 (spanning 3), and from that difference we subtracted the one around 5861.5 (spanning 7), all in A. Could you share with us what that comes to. -4.12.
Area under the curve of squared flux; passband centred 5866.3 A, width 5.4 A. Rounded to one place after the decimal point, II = 93.9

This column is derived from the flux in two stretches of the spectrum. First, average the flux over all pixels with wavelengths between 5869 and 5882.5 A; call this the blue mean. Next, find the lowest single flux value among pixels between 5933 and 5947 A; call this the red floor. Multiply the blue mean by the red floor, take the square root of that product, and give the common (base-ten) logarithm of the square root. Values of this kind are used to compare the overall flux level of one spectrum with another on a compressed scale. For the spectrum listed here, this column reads 0.605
